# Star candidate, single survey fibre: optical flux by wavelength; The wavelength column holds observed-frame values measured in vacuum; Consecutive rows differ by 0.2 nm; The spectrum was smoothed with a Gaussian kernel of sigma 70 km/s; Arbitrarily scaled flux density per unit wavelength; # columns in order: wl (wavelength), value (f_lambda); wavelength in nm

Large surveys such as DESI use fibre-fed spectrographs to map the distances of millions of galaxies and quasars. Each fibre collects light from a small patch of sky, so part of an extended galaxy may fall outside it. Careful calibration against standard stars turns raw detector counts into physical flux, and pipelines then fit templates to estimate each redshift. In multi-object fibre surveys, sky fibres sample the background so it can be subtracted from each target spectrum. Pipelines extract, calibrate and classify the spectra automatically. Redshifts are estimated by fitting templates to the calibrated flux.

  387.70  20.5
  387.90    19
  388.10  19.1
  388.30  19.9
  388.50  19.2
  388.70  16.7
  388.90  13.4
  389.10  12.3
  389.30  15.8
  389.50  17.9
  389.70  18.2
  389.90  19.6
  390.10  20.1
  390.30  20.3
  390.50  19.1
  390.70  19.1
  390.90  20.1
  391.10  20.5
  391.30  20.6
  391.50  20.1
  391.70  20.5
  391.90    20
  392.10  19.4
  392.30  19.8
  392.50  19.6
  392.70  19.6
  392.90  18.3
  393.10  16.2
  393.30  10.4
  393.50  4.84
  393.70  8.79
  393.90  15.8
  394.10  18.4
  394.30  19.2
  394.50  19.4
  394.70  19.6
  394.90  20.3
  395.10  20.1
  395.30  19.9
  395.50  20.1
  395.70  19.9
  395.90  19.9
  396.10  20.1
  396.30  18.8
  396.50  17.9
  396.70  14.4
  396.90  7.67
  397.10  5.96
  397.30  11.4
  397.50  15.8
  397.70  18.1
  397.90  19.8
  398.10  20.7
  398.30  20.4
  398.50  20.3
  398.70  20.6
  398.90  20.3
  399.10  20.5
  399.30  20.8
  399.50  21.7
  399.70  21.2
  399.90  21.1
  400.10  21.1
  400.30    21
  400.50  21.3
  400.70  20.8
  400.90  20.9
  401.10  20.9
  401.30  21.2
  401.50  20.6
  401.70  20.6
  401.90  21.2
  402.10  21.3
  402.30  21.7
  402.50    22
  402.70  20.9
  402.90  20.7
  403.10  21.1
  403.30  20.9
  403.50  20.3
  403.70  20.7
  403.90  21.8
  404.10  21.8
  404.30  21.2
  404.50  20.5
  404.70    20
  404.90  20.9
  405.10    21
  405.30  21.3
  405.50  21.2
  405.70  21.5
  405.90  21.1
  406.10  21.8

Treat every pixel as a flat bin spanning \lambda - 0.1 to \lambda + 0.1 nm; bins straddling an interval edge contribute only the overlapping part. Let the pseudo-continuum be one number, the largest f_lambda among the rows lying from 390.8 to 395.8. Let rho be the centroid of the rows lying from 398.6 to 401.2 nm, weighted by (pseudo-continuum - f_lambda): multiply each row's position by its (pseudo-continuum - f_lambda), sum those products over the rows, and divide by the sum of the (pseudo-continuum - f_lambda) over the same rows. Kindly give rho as 400.17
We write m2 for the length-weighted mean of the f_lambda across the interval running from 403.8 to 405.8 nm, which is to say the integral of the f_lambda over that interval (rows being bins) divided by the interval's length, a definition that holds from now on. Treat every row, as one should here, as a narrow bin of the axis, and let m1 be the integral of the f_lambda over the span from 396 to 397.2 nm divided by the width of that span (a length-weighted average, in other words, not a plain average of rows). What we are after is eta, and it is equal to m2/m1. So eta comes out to 1.5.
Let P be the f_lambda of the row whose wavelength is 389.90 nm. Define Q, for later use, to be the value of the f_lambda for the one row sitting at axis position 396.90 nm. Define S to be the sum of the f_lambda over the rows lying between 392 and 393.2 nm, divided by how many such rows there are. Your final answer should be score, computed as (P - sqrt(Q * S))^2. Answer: 58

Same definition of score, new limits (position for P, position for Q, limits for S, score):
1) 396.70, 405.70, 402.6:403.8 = 45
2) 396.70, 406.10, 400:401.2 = 49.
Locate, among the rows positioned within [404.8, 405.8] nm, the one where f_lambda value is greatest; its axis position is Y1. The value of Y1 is 405.70 nm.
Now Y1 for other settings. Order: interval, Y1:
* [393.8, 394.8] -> 394.70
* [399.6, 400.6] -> 400.50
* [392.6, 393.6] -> 392.70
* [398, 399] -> 398.10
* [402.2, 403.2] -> 402.50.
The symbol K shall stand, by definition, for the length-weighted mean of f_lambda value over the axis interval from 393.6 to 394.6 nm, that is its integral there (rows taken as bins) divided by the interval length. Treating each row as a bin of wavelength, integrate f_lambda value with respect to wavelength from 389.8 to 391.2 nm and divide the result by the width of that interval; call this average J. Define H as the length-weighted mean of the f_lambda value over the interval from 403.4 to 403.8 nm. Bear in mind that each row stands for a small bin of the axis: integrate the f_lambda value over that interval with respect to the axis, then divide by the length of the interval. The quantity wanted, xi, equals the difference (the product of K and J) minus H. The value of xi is 303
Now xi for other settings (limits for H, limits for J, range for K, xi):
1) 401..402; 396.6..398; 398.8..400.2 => 258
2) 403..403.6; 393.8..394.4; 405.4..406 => 358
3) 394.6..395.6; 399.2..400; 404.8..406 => 429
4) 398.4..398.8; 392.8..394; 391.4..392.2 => 227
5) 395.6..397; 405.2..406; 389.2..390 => 363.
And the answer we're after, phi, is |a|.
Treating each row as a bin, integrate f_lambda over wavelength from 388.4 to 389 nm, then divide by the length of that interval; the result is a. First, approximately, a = 16.4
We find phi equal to 16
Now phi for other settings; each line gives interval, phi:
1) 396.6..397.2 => 9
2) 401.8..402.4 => 21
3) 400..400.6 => 21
